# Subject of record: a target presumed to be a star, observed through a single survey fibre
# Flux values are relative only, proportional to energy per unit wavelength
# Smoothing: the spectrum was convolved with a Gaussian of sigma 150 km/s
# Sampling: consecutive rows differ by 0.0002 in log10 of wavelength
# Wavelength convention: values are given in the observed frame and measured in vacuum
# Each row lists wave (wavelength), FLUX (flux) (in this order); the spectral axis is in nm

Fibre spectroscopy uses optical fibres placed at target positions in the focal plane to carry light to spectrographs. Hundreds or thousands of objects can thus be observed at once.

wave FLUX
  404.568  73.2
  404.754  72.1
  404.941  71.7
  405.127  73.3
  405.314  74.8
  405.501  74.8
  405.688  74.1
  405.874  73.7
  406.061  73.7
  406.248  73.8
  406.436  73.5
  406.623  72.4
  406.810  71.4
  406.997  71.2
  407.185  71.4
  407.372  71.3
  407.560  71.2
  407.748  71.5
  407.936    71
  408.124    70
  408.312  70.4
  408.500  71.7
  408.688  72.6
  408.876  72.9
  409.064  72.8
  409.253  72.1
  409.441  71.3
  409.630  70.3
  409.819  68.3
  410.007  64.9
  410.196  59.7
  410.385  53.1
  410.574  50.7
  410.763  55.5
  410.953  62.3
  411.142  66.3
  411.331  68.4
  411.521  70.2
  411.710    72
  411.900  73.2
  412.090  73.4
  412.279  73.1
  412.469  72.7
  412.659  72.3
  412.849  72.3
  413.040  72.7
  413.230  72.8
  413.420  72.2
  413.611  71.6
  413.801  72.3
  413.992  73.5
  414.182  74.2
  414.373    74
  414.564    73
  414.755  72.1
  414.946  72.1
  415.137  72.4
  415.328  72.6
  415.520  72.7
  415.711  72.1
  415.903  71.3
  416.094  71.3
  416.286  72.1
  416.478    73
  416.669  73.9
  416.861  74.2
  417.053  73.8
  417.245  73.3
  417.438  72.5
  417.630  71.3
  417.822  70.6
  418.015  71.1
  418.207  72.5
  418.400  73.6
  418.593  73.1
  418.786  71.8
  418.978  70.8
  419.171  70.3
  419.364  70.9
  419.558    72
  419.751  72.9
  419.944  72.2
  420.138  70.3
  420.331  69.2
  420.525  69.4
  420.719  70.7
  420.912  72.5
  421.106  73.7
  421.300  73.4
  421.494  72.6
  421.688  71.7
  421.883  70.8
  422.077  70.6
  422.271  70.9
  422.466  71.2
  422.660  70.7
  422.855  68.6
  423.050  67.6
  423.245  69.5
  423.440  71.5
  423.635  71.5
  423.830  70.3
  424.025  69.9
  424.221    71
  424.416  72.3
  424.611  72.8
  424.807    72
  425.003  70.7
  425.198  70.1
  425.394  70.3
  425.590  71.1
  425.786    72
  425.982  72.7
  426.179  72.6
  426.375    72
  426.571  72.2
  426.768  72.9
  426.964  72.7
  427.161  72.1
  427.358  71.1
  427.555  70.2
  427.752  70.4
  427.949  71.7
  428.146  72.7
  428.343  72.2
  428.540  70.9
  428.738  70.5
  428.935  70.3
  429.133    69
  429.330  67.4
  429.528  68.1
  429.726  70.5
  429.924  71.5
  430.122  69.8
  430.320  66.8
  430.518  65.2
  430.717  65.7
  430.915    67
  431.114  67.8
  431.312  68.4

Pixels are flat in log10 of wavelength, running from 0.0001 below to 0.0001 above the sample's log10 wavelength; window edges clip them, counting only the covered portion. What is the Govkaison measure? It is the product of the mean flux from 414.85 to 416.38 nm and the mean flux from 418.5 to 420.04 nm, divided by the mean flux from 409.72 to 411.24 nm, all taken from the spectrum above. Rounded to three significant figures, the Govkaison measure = 86.0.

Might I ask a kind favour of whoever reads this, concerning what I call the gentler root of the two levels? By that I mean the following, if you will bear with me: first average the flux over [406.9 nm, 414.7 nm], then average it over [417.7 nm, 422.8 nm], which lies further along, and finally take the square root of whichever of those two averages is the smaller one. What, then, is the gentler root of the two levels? 8.35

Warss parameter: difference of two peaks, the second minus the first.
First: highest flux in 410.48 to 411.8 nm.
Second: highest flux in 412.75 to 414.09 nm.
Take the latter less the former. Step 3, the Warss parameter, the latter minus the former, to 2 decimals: 1.50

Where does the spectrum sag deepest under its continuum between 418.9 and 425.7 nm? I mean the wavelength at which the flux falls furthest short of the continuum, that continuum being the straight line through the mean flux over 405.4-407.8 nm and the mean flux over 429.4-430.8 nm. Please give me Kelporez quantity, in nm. 423.050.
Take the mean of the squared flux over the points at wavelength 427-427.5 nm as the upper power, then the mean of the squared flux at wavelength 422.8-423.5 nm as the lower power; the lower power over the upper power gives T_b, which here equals 0.94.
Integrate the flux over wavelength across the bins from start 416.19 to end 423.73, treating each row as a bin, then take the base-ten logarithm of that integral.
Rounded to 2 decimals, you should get 2.73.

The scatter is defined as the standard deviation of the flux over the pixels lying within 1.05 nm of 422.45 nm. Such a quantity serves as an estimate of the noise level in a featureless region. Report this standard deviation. 1.4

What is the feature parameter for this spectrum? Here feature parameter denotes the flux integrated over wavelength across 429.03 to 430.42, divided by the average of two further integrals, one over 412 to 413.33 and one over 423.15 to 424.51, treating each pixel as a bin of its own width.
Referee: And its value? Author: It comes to 0.99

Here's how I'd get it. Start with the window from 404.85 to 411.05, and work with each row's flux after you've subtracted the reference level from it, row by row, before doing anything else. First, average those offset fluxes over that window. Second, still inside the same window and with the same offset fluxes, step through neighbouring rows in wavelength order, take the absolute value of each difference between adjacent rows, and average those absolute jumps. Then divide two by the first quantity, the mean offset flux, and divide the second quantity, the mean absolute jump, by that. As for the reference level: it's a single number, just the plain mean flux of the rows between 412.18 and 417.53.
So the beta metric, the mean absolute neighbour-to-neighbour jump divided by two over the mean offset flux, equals -2.3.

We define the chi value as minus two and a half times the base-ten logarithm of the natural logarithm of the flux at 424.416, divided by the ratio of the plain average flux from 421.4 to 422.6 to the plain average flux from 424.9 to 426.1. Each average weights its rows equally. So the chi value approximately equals -1.58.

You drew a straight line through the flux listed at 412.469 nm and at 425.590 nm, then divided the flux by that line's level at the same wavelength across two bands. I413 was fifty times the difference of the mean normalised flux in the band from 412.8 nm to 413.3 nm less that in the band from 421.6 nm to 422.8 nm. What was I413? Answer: 0.4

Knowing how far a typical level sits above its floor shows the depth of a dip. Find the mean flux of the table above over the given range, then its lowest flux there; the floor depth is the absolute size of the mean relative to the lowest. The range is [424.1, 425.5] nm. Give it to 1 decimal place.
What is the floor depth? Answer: 1.2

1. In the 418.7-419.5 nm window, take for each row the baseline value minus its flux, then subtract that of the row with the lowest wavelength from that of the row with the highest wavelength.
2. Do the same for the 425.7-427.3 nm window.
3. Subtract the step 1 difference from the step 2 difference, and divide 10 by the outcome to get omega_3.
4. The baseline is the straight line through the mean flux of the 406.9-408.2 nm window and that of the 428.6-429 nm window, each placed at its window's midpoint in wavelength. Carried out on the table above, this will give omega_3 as -10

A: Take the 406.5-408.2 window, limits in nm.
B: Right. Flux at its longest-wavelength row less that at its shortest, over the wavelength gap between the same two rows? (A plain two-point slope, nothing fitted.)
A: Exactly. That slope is -1.6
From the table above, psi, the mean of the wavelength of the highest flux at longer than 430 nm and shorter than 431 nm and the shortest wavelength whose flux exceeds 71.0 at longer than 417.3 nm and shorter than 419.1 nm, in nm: 423.78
